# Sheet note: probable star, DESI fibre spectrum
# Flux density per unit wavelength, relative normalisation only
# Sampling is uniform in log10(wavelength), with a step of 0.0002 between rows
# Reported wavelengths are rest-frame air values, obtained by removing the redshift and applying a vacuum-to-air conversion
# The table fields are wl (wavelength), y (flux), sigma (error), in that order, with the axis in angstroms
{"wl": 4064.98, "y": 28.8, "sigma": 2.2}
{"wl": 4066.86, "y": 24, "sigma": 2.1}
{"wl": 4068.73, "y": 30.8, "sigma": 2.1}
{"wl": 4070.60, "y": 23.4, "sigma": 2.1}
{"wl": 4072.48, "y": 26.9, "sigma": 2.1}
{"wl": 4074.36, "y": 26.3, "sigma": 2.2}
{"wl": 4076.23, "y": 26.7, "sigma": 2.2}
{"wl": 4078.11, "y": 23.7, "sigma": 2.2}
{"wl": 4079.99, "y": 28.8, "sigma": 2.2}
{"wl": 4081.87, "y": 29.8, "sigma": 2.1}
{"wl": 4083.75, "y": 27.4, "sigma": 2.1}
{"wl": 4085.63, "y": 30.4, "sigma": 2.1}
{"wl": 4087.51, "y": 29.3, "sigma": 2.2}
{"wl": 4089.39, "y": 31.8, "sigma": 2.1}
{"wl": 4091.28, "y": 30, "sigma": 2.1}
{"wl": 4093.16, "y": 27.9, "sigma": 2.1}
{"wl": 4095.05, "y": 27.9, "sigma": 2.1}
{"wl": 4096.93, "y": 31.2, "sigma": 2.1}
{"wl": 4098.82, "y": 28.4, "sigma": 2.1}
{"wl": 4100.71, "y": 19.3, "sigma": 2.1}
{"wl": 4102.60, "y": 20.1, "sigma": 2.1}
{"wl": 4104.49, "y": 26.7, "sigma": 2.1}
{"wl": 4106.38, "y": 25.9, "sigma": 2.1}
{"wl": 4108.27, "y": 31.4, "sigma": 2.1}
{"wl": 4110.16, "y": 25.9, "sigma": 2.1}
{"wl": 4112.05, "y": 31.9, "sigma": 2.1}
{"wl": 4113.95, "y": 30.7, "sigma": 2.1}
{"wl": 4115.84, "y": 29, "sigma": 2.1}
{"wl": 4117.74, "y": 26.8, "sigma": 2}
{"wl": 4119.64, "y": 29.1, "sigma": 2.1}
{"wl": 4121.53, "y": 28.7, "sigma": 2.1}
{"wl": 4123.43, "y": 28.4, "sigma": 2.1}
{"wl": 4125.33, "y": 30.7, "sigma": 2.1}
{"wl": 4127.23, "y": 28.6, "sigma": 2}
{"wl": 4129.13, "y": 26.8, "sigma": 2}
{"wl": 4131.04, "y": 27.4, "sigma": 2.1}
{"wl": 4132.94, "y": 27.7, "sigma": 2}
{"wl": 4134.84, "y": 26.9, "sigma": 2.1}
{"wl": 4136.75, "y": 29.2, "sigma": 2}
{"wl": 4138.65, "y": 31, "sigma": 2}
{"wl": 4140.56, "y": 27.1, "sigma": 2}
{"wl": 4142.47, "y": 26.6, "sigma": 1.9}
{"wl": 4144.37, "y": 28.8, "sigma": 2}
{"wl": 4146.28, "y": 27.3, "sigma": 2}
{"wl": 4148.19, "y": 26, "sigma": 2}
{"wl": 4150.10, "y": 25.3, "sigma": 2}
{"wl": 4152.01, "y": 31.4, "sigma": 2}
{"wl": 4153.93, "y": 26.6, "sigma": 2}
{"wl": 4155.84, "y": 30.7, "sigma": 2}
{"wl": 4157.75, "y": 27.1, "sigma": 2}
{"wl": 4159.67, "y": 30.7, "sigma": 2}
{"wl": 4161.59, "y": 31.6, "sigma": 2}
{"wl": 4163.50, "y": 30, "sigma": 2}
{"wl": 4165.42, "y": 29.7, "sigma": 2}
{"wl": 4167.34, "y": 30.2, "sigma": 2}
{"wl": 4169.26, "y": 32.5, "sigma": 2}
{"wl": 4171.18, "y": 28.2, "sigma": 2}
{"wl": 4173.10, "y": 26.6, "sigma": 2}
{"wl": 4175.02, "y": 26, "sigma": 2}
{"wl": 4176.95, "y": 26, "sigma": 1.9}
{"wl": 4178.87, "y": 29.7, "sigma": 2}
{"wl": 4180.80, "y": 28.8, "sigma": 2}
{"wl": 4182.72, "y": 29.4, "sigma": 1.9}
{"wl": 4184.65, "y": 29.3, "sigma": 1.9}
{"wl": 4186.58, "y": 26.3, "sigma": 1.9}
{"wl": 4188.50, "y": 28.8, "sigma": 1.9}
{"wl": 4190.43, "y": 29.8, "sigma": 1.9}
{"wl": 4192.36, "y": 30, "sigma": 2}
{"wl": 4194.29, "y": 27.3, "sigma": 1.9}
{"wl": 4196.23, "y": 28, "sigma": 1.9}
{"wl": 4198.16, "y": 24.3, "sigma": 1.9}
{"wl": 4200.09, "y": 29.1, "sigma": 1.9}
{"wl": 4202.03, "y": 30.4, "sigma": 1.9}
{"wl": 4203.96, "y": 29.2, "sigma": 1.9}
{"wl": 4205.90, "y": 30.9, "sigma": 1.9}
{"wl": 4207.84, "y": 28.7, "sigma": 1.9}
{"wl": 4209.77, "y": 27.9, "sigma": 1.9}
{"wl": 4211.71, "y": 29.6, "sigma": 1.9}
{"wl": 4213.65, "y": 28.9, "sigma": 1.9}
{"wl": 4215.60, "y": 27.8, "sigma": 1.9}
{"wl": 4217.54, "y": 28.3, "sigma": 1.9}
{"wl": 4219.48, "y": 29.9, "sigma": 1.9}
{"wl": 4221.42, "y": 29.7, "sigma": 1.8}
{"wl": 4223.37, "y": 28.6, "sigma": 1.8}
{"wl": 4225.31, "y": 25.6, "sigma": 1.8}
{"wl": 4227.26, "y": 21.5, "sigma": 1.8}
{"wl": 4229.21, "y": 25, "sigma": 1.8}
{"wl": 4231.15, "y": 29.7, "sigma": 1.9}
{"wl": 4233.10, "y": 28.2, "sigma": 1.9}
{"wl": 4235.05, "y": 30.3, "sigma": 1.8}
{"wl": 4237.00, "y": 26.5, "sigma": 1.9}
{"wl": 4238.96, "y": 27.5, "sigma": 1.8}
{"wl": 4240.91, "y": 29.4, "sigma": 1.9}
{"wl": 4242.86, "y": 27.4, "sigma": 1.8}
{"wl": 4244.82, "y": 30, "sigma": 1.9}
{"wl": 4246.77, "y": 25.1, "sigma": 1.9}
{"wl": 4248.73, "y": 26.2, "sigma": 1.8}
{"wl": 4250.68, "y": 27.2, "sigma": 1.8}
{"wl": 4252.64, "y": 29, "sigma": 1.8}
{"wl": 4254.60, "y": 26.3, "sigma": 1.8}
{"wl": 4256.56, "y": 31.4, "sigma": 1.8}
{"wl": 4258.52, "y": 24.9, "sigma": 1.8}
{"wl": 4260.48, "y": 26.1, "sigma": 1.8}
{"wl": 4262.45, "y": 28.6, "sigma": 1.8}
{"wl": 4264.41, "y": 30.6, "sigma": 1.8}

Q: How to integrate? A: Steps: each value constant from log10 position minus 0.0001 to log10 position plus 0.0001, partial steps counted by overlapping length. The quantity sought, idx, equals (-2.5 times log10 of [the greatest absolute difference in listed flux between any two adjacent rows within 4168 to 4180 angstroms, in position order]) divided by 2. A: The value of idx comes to -0.8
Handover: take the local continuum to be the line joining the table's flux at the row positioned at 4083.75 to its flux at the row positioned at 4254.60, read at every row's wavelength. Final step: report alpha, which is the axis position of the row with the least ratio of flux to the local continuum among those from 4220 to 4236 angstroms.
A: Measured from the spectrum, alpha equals 4227.26 angstroms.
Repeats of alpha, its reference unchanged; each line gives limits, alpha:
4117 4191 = 4150.10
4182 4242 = 4227.26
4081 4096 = 4083.75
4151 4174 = 4153.93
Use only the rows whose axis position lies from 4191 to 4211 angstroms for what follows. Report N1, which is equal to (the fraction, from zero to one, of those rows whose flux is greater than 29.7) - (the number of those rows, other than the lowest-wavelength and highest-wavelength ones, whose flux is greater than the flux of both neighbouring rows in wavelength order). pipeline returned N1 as -2.70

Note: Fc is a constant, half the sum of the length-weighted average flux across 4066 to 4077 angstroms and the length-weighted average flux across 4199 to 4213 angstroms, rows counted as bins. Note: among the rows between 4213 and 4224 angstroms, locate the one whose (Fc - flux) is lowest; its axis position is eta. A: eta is 4219.48 angstroms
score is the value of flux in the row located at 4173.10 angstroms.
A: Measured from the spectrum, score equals 26.6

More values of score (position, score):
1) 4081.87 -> 29.8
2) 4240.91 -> 29.4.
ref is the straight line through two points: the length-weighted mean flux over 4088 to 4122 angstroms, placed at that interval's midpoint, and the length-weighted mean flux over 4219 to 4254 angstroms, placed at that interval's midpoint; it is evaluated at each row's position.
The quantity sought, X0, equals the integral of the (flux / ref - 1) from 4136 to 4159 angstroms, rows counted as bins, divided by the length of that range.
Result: 0.011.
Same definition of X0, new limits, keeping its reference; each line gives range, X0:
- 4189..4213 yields 0.040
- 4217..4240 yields -0.001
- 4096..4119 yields -0.023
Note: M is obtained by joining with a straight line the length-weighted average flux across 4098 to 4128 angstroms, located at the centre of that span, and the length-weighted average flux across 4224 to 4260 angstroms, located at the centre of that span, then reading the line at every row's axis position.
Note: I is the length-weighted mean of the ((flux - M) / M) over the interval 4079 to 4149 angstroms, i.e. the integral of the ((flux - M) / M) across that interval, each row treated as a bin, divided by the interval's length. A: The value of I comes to 0.020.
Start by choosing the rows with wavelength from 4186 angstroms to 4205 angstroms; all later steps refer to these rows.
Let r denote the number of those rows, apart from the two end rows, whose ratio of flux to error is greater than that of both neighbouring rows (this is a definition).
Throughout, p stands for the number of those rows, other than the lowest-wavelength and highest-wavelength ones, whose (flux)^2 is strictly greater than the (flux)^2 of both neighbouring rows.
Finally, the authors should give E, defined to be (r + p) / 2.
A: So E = 3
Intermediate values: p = 3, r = 3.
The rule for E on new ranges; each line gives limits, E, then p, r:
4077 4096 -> 3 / 3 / 3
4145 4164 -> 3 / 3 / 3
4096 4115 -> 3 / 3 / 3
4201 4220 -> 2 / 2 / 2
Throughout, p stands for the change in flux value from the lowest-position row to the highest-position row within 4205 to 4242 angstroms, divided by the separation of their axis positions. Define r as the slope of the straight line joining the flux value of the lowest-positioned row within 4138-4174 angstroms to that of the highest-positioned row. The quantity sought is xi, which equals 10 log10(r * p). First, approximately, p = -0.043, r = -0.128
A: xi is -23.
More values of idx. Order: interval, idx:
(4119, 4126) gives -0.5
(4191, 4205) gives -0.9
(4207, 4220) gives -0.3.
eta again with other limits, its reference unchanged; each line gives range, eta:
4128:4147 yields 4138.65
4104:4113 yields 4112.05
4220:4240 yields 4235.05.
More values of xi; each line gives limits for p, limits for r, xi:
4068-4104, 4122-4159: -19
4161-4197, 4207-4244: -24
